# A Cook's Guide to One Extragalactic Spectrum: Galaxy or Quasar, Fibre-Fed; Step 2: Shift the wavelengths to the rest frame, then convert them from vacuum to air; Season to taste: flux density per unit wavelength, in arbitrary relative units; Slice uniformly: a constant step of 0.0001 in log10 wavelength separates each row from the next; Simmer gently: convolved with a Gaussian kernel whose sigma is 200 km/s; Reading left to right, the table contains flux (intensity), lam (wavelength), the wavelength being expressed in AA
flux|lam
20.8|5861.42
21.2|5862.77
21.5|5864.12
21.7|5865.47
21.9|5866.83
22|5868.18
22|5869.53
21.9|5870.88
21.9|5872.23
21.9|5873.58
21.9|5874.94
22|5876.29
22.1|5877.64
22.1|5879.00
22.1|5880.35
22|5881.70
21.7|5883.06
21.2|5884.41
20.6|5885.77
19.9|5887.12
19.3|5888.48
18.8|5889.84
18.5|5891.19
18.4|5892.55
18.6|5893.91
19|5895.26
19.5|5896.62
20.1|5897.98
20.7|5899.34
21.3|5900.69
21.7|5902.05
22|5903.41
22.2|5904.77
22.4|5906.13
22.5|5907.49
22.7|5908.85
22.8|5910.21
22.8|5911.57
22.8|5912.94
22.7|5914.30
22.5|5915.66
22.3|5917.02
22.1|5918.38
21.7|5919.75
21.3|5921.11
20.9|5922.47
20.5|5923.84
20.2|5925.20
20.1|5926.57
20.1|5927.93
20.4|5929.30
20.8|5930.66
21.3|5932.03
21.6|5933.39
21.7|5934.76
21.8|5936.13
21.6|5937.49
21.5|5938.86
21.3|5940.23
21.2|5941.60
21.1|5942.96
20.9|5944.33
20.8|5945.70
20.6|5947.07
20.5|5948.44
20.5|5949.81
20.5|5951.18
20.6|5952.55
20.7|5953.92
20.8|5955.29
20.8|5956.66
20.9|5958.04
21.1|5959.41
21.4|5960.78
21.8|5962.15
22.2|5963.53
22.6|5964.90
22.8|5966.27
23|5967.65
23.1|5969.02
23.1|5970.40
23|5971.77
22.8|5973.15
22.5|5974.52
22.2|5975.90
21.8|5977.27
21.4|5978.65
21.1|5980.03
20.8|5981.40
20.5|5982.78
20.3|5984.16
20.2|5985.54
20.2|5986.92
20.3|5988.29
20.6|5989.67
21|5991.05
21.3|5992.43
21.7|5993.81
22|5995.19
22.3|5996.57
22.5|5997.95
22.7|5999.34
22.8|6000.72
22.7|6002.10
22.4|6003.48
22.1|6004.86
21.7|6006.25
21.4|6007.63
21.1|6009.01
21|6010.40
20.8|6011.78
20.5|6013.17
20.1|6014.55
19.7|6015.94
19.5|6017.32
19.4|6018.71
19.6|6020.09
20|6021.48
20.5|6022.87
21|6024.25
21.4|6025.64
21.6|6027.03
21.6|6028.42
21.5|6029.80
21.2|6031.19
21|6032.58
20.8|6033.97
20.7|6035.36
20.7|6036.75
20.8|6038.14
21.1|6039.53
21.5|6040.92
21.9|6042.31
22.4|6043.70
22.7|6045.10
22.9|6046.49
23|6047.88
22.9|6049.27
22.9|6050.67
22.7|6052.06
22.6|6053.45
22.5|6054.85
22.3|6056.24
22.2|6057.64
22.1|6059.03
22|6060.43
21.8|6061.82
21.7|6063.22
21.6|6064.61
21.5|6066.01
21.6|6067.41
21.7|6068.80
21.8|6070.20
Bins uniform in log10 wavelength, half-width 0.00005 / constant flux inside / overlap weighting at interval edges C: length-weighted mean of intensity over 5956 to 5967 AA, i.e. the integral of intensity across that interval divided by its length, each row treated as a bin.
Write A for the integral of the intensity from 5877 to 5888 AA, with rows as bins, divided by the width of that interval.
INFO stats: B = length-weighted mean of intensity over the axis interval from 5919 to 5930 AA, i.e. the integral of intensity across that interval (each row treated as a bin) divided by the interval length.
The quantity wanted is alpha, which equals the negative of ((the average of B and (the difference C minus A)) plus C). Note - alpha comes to -32.2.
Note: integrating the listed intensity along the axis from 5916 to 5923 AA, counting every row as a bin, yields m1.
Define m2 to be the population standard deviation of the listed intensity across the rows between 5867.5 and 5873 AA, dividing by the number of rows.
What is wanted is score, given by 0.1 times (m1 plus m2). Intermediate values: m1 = 152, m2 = 0.05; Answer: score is 15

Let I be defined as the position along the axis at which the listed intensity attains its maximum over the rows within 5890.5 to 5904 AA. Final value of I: 5903.41 AA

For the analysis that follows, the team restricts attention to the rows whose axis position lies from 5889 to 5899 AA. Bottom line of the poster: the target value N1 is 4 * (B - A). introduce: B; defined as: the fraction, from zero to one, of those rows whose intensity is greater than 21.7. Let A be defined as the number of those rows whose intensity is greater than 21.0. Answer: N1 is 0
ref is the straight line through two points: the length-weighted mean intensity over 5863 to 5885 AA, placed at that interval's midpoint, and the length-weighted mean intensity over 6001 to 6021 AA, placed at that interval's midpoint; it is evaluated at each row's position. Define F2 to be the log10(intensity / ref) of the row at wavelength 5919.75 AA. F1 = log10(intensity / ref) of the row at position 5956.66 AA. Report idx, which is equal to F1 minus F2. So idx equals -0.013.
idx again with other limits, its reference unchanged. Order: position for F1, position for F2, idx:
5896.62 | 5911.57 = -0.070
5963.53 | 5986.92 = 0.038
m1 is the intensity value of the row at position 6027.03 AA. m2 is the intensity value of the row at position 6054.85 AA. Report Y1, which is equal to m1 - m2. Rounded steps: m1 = 21.6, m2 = 22.5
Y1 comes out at -0.9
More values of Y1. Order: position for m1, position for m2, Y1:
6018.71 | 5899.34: -1.3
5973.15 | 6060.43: 0.8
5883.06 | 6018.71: 2.3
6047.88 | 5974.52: 0.5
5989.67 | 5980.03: -0.5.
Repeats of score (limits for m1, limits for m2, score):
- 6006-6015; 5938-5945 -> 19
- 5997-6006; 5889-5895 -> 20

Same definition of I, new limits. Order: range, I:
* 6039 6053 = 6047.88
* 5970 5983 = 5970.40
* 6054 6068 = 6054.85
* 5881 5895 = 5881.70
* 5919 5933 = 5919.75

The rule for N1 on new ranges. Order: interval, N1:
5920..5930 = -4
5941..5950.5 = -8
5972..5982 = -22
